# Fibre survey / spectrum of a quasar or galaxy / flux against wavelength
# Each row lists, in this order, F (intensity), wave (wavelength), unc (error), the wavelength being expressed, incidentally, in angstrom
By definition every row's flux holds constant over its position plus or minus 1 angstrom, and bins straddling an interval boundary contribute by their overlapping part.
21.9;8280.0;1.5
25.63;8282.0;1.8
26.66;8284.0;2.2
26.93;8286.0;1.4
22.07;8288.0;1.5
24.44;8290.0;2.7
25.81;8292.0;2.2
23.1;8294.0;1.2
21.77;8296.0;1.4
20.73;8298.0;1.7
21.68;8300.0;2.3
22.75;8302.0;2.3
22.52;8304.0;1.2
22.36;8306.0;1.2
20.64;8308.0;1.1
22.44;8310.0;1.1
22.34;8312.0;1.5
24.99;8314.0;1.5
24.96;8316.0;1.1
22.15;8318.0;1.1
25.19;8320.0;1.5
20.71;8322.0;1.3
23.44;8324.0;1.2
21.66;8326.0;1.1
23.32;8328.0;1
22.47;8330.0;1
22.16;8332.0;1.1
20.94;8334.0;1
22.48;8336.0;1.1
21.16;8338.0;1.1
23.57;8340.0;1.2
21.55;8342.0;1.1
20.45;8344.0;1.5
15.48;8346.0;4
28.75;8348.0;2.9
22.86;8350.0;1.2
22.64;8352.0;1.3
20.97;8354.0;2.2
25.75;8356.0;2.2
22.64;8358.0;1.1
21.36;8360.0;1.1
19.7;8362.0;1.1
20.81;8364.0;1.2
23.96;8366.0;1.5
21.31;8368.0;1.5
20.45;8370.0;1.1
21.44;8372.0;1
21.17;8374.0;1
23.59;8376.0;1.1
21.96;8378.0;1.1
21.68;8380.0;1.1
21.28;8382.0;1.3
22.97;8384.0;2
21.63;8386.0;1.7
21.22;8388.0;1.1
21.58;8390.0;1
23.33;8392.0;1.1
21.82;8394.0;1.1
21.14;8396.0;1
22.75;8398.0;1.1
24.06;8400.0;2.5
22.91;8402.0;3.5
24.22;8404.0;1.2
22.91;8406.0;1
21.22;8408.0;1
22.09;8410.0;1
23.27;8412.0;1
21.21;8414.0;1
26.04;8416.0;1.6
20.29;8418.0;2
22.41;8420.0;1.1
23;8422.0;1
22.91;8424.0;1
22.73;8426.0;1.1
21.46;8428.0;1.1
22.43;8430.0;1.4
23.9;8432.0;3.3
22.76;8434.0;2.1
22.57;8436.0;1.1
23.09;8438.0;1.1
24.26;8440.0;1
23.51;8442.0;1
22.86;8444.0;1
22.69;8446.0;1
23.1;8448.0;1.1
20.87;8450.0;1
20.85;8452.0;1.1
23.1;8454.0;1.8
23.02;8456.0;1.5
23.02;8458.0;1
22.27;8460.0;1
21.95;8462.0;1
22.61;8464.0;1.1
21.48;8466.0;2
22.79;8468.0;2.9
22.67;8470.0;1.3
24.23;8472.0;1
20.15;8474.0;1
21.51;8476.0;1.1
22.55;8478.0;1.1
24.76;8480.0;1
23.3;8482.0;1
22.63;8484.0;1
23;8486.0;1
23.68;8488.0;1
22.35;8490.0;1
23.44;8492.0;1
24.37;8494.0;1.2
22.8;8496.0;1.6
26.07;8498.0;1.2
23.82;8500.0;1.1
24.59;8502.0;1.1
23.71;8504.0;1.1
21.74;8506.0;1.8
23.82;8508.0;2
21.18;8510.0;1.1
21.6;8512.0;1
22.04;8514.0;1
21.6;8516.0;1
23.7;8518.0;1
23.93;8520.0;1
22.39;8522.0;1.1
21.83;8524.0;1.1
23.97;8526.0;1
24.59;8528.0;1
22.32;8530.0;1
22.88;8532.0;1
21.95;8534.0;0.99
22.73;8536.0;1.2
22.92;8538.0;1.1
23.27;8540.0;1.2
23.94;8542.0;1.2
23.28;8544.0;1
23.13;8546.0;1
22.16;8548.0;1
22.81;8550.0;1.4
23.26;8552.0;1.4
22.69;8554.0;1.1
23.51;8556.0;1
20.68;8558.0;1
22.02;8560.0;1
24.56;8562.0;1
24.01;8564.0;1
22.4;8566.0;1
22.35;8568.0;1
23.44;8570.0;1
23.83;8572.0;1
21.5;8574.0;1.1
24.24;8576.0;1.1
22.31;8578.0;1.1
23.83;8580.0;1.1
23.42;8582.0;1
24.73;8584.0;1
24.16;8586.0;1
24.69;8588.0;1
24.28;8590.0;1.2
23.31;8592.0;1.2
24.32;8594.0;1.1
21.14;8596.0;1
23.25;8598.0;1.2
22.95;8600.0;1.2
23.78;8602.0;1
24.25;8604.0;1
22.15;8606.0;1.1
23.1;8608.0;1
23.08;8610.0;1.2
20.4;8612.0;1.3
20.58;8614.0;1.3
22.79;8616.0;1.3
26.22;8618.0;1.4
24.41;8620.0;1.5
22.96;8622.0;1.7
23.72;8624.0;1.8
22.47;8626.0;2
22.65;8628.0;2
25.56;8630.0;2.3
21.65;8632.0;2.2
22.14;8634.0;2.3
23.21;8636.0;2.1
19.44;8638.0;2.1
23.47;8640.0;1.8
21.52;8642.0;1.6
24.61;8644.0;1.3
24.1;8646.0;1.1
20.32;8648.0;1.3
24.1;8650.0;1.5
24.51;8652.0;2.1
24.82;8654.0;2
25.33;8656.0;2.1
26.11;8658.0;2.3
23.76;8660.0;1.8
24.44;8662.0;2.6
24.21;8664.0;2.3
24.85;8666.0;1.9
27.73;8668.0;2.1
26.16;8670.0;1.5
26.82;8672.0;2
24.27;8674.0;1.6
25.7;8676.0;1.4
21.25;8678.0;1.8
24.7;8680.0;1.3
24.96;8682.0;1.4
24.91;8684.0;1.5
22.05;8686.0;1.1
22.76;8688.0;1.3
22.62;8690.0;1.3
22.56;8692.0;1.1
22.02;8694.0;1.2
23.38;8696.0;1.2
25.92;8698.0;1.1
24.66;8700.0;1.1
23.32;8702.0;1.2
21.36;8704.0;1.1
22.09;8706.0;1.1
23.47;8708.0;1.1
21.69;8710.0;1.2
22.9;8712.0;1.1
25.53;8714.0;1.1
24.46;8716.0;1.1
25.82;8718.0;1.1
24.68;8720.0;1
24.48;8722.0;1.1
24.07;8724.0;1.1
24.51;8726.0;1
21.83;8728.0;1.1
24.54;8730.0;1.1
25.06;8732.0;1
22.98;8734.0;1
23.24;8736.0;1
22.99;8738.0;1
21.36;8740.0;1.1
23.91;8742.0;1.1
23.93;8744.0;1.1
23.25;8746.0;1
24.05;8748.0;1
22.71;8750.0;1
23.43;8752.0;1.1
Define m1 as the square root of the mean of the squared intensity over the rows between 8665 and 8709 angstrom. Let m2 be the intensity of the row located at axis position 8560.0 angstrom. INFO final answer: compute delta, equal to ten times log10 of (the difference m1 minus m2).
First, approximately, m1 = 24.0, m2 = 22.02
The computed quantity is 3.1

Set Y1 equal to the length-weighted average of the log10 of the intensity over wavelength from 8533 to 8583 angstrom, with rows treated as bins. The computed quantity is 1.361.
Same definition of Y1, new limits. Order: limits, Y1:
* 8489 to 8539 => 1.362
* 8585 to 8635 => 1.365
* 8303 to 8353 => 1.349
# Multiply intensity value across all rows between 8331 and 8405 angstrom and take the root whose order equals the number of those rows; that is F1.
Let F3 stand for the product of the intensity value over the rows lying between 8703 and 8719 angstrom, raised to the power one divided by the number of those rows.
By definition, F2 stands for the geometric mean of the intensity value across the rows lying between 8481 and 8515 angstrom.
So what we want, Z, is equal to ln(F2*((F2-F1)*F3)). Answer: 6.43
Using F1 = 22.0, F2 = 23.2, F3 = 23.4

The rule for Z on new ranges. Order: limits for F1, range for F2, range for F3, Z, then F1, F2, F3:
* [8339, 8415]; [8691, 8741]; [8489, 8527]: 6.67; 22.1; 23.5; 23.1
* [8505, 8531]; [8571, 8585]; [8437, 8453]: 5.97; 22.6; 23.4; 22.6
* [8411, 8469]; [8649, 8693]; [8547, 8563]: 6.92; 22.6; 24.4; 22.7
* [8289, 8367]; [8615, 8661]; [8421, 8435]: 6.31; 22.4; 23.4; 22.7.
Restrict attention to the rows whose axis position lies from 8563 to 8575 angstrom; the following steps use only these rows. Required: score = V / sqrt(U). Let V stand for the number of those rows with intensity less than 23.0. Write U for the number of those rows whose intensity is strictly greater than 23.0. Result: 1.7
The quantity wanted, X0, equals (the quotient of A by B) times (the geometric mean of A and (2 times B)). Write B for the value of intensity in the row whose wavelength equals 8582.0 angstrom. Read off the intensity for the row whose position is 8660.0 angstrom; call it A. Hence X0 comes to 33.8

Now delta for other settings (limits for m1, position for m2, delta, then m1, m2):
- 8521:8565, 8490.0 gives -2.1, 23.0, 22.35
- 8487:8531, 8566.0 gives -1.0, 23.2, 22.4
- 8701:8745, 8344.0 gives 5.0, 23.6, 20.45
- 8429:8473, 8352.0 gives -9.8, 22.7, 22.64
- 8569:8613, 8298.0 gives 4.1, 23.3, 20.73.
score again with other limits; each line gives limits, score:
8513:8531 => 2.5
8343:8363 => 5.7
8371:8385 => 6.0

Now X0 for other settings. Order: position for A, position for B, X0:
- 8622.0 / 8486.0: 32.4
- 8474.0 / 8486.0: 26.7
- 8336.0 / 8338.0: 32.8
